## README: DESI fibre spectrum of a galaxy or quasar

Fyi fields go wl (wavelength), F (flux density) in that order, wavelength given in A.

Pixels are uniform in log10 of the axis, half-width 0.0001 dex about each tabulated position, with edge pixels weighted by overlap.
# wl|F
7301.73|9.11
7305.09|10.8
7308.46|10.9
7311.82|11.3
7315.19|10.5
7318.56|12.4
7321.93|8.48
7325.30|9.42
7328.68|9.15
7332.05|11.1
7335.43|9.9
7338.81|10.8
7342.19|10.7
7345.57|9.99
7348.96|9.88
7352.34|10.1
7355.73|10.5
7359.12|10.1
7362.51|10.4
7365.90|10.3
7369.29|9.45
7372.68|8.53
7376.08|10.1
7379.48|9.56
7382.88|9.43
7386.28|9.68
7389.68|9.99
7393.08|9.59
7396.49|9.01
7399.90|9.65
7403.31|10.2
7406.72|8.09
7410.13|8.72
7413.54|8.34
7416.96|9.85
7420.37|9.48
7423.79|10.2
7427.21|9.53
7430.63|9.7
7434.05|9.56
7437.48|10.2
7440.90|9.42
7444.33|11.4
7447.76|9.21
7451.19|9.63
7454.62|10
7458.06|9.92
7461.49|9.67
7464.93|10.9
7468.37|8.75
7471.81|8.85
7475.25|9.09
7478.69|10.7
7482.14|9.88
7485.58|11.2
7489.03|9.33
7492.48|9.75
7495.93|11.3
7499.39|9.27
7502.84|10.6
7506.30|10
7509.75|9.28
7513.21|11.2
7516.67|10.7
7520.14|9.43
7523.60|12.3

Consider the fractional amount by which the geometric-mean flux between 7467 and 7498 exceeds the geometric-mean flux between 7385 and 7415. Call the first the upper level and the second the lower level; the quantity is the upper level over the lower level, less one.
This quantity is 0.066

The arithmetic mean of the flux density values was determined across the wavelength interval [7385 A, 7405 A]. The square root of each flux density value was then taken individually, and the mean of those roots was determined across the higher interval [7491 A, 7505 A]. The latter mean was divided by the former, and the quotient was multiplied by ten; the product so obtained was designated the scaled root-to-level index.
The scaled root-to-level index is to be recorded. 3.30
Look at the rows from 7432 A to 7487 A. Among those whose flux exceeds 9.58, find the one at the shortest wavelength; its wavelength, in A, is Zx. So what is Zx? 7437.48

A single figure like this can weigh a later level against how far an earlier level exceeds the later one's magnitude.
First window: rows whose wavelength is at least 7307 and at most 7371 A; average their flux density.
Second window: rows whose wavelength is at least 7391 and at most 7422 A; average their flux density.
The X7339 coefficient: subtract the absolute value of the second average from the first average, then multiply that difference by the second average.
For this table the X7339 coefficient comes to 10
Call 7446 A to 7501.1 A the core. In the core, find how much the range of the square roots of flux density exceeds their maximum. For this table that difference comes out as -2.96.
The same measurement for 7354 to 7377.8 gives -2.92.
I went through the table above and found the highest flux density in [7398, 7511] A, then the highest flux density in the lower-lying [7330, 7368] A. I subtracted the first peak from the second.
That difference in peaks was -0.3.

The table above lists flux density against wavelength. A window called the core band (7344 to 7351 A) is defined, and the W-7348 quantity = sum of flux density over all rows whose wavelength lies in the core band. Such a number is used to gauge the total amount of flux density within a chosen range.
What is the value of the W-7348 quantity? 19.9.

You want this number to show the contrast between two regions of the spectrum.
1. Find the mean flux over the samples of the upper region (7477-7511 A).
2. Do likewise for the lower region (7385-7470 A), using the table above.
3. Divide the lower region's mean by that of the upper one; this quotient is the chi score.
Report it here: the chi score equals 0.95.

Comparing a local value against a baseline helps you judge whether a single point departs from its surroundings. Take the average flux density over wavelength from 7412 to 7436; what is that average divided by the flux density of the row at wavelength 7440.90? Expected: 1.01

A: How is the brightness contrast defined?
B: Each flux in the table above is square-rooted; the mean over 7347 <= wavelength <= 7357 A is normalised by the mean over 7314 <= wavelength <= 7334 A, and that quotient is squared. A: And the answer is 1.00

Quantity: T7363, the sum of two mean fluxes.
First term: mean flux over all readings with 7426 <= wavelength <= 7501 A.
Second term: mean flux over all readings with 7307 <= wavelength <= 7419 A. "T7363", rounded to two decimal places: 19.76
